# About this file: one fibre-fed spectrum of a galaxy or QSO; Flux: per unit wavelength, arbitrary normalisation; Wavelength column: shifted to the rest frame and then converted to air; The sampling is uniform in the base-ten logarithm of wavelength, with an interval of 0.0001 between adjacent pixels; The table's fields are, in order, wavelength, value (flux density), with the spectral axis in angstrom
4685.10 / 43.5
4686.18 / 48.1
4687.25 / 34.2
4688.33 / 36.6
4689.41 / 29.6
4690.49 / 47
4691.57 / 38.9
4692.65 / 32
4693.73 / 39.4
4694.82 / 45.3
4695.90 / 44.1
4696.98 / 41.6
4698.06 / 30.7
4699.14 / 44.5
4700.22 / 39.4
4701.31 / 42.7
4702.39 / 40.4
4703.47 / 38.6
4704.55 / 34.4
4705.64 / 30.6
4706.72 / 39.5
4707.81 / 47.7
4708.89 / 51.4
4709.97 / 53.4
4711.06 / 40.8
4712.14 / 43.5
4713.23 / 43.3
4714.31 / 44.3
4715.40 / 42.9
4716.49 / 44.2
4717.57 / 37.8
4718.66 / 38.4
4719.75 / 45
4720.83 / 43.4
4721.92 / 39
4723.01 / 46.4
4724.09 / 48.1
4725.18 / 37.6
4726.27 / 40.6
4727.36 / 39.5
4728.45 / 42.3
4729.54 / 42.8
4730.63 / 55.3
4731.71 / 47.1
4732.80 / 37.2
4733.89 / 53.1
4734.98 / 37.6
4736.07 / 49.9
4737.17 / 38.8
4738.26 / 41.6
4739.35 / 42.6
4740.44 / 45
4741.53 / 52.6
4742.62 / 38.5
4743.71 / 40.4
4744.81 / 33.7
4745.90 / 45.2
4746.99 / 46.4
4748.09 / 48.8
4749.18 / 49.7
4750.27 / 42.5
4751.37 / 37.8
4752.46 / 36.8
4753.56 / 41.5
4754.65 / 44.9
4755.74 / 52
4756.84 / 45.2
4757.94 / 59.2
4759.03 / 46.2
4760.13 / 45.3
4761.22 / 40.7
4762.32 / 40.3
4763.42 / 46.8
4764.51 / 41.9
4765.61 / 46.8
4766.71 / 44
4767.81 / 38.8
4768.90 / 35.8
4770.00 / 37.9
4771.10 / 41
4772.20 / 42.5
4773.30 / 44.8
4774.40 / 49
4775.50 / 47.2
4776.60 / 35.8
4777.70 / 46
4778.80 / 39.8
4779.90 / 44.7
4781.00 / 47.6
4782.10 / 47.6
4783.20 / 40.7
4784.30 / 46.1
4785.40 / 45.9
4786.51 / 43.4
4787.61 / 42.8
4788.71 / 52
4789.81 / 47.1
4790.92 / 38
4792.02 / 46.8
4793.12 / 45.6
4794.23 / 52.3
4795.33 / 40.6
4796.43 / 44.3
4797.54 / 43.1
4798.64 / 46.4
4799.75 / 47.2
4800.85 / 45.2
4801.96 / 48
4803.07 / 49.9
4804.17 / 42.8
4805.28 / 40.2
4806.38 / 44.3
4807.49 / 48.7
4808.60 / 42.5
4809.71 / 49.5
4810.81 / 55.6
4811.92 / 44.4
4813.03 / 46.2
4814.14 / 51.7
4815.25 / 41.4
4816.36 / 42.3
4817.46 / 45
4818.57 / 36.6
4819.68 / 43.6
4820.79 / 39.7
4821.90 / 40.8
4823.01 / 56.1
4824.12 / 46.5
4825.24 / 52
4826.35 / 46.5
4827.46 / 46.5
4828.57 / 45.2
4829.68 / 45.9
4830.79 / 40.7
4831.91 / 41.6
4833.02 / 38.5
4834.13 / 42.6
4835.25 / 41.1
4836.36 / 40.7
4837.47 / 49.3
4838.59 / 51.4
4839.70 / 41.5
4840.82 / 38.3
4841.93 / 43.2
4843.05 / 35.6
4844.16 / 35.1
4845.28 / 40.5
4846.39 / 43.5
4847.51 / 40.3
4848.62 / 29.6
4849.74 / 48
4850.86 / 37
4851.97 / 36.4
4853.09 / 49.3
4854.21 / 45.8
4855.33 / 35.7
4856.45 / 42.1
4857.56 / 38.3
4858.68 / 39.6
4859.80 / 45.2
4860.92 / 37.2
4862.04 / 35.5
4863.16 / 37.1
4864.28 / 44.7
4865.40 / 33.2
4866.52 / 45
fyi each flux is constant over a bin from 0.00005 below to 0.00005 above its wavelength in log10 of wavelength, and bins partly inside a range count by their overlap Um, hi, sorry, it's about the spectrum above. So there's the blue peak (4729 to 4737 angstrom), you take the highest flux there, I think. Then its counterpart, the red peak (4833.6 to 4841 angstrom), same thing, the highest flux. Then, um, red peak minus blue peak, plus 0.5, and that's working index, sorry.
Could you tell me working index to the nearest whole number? -3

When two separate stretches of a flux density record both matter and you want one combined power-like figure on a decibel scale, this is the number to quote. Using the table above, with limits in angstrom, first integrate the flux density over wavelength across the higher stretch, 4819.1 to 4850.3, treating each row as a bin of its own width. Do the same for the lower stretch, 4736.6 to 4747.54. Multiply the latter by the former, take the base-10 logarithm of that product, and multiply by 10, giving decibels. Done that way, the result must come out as 57.9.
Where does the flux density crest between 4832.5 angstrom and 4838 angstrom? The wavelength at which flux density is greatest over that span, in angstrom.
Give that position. 4837.47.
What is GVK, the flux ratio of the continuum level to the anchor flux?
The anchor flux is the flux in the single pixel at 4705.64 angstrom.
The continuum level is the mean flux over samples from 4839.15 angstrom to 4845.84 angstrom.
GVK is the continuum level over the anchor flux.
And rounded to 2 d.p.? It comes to 1.28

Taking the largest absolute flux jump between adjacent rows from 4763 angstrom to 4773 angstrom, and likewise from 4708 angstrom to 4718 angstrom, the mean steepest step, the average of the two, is 8.9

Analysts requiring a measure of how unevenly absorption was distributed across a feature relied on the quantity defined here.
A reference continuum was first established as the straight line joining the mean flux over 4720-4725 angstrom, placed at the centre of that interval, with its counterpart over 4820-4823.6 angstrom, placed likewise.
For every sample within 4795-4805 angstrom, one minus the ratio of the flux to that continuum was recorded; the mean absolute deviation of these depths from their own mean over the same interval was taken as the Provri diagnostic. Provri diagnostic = 0.051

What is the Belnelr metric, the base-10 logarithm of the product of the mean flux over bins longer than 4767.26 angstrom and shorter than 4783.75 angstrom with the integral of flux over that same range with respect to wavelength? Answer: 4.48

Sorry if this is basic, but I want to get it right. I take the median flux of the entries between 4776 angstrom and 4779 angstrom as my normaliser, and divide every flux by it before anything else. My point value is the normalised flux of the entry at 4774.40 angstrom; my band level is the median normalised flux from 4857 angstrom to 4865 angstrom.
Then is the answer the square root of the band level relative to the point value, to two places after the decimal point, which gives 0.88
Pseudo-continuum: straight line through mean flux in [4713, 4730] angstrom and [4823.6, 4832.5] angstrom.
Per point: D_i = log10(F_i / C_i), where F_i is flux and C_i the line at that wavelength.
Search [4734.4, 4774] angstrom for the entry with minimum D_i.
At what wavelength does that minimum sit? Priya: 4744.81 angstrom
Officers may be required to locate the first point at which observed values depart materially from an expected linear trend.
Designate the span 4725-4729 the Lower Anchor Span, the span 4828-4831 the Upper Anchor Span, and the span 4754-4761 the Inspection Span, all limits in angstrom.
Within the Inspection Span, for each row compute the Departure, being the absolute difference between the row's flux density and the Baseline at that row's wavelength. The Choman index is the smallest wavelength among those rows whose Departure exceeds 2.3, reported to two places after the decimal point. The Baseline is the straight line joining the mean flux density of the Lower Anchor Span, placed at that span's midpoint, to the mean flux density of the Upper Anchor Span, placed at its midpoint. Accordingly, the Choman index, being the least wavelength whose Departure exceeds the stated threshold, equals 4754.65 angstrom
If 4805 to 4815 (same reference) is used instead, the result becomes 4805.28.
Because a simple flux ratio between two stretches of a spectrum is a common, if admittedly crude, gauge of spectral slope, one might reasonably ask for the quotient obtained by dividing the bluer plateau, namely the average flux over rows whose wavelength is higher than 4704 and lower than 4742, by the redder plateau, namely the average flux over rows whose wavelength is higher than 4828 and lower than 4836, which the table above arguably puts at 1.027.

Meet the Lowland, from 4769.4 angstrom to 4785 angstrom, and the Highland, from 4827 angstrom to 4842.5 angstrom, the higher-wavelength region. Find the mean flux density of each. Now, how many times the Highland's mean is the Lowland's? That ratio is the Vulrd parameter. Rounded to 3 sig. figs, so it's 1.01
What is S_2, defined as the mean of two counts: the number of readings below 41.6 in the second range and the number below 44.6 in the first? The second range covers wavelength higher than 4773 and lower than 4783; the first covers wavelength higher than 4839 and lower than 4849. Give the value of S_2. 5.5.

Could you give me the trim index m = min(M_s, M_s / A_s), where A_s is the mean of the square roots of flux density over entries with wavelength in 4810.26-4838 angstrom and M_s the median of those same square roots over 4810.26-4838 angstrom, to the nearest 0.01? 1.00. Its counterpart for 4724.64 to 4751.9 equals 0.99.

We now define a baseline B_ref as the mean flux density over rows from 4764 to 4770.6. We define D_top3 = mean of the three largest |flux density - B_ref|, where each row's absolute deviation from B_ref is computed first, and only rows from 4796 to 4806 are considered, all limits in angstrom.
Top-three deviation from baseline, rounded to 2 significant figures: 7.5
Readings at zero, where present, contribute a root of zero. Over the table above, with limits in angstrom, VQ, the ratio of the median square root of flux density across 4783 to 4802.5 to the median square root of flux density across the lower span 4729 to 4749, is 1.02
